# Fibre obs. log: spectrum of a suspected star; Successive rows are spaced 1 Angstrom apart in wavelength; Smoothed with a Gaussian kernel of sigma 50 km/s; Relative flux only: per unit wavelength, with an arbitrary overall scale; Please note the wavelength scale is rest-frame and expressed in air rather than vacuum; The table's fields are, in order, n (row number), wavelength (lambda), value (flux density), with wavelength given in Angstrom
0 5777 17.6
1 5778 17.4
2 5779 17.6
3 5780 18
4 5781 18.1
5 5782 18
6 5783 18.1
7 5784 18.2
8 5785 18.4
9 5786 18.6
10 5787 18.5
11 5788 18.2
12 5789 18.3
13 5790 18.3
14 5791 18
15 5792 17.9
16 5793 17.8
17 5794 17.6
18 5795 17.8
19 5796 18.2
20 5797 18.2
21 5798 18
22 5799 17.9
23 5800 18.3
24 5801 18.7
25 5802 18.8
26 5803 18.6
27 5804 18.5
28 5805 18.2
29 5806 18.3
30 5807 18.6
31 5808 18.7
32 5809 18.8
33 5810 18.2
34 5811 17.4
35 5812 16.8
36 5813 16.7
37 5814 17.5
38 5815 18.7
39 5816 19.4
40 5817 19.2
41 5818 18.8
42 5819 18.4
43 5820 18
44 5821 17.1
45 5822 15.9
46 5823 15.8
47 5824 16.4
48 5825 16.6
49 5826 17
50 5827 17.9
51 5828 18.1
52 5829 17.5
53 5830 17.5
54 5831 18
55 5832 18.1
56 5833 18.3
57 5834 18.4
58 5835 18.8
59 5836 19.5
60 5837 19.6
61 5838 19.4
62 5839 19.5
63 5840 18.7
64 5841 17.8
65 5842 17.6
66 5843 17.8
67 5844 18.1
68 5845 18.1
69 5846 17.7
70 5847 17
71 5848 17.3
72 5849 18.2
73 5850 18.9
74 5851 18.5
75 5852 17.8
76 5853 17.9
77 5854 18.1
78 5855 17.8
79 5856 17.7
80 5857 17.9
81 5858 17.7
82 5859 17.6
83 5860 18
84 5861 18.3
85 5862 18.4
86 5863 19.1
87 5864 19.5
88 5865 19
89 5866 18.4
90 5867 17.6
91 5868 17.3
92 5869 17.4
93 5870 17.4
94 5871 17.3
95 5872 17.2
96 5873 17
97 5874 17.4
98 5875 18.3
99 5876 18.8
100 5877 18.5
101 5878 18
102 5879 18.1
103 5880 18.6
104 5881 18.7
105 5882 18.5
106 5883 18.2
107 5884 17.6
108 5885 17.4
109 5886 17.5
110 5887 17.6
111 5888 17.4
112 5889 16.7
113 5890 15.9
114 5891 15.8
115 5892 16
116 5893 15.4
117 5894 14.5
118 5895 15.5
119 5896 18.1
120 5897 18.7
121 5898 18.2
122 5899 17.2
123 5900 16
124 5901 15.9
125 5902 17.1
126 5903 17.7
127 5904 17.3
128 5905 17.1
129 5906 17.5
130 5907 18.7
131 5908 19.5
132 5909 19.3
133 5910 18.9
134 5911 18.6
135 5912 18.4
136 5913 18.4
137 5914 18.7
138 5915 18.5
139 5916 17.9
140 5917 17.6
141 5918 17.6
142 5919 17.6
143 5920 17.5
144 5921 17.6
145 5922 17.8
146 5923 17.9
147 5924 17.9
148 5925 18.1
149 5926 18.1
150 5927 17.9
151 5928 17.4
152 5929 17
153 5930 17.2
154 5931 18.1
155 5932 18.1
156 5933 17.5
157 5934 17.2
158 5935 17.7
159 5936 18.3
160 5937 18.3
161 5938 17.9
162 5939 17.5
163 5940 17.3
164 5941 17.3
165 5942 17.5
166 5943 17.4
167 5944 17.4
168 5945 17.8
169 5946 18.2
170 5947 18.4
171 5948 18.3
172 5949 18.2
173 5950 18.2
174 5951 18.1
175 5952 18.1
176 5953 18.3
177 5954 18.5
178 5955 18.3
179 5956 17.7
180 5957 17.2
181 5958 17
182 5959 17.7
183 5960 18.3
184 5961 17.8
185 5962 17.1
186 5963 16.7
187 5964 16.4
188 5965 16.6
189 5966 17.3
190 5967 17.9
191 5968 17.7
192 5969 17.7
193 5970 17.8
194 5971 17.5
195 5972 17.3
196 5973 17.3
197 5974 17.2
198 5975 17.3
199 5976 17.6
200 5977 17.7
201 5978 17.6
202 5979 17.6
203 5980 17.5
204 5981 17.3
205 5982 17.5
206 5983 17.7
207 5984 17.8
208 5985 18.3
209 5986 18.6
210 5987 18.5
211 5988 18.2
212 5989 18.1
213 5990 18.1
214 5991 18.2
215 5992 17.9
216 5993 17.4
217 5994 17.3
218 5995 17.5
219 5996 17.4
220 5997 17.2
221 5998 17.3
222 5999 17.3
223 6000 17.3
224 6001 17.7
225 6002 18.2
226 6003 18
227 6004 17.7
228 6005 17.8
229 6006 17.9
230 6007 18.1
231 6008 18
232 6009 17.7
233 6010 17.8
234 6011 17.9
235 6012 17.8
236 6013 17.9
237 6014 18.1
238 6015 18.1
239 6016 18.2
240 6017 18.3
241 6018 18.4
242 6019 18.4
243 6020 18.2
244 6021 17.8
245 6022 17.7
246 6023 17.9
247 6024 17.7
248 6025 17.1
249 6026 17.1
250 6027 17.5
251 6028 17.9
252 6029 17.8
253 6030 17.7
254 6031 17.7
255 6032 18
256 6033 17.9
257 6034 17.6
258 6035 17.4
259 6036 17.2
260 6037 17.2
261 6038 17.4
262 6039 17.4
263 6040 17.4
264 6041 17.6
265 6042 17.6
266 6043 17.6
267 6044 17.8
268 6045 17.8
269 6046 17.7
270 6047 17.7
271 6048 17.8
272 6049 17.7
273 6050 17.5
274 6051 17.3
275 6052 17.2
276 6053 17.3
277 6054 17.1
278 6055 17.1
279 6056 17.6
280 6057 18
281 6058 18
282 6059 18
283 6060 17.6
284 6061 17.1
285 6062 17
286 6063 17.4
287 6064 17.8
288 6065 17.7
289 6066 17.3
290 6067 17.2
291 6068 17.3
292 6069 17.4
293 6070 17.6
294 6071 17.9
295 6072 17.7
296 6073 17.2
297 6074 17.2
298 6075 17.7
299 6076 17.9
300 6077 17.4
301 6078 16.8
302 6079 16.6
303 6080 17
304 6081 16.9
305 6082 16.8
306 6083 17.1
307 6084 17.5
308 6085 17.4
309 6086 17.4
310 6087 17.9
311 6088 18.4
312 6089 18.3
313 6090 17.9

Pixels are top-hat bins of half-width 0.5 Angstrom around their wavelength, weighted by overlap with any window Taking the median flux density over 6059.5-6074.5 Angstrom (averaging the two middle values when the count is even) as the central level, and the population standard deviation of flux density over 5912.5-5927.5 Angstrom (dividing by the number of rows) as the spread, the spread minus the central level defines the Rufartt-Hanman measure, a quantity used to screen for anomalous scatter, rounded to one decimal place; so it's -17.1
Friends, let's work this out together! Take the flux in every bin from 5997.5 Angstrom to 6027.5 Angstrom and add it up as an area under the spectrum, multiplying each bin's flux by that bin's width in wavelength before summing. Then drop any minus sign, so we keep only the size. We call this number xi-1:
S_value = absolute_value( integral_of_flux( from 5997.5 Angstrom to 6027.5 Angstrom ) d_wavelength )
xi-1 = 535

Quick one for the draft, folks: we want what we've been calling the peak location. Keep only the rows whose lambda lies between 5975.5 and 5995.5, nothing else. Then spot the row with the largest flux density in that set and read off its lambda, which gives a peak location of 5986 Angstrom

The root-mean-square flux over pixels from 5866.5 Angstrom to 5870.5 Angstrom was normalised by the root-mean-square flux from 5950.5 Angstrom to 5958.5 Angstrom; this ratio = 0.97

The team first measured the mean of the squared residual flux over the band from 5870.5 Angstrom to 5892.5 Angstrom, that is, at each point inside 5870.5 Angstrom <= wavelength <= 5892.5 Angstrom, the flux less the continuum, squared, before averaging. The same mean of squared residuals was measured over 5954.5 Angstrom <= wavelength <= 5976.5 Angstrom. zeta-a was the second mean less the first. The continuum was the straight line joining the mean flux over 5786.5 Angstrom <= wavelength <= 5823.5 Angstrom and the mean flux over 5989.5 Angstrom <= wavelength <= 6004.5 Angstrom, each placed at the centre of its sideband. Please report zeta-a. -0.55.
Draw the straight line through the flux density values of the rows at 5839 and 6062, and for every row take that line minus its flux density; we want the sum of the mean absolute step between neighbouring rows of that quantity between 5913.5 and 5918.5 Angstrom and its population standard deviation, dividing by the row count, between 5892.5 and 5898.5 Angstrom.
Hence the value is 1.9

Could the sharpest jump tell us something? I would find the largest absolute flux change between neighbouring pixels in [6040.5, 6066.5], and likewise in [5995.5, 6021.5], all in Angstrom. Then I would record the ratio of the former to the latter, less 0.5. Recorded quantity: 0.50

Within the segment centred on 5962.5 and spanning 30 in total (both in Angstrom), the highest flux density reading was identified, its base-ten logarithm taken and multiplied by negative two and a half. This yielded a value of -3.17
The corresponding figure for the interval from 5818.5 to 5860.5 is -3.23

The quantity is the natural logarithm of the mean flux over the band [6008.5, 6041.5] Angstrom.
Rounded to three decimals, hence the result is 2.876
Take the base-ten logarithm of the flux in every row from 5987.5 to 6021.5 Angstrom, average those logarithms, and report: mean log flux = 1.25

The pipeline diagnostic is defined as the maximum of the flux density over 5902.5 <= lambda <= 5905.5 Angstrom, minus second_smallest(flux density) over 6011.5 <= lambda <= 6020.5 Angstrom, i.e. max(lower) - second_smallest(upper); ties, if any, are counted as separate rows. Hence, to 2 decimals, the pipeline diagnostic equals -0.20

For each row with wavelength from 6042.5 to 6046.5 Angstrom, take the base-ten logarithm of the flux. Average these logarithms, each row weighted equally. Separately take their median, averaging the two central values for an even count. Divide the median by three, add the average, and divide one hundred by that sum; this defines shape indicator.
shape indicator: 60.1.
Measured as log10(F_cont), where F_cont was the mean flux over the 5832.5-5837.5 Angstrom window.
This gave 1.28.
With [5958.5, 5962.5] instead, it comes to 1.25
